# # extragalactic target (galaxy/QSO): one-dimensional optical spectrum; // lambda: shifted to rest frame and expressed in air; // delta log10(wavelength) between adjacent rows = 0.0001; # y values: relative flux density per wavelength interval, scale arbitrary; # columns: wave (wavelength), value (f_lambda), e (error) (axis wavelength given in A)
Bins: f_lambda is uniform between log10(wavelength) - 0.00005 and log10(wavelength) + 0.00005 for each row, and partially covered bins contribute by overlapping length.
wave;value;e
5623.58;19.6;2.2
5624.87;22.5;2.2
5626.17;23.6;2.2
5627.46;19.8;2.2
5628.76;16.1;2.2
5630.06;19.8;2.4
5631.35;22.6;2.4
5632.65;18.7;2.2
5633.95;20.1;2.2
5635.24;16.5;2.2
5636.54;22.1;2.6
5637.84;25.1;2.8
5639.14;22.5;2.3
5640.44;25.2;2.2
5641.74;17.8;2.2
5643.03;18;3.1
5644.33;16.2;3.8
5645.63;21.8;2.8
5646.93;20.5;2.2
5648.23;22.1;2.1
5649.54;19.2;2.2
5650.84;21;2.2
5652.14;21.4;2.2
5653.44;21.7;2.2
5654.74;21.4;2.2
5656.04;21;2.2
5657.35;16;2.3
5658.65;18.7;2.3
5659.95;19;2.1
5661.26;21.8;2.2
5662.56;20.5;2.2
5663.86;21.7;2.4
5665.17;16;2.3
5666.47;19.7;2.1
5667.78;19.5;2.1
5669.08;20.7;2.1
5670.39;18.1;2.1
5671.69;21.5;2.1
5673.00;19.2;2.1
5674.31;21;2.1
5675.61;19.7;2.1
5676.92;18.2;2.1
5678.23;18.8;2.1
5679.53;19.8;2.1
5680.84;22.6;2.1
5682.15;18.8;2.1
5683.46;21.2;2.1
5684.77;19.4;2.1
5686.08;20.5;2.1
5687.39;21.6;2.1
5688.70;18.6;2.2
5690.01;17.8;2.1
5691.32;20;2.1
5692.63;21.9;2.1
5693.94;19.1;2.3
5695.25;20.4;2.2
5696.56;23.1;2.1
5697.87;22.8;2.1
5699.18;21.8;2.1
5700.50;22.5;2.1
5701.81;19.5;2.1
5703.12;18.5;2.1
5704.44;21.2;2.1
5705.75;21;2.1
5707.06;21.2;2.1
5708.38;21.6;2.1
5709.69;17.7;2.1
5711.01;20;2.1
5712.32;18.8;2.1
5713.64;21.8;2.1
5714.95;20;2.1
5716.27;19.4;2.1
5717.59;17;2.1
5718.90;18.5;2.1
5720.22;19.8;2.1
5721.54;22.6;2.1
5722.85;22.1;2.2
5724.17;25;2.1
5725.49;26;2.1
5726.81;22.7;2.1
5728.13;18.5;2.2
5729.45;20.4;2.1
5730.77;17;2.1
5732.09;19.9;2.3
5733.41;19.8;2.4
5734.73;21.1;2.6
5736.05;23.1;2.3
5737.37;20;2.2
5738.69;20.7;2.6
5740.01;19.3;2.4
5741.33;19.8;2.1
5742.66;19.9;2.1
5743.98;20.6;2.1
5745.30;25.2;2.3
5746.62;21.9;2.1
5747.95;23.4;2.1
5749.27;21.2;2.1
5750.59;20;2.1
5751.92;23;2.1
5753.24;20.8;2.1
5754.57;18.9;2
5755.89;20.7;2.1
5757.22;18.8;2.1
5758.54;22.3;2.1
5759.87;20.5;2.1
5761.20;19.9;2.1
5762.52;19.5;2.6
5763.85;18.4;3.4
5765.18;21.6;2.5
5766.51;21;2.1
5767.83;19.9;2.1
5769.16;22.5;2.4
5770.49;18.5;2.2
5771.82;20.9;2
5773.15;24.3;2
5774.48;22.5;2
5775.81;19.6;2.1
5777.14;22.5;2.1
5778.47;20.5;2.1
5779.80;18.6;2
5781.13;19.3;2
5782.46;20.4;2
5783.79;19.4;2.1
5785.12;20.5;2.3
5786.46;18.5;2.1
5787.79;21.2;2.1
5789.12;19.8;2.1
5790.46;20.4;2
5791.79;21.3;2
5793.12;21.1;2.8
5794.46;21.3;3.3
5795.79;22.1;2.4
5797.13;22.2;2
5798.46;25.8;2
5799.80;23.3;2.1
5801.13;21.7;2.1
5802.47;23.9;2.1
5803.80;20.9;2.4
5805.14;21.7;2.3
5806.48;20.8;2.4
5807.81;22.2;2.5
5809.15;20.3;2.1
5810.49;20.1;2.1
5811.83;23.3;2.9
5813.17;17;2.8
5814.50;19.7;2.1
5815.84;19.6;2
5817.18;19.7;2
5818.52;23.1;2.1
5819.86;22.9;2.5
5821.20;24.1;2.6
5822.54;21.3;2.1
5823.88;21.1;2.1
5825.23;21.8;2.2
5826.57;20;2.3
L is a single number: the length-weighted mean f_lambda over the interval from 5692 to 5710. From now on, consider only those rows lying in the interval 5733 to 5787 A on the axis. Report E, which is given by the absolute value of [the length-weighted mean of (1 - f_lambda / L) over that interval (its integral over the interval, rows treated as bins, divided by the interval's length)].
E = 0.011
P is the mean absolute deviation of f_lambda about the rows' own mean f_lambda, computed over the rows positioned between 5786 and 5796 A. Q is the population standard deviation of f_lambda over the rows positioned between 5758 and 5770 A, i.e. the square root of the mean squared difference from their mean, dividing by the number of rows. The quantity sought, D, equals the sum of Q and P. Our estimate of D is 2.1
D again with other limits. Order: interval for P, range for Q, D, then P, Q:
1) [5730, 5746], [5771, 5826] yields 3.1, 1.34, 1.74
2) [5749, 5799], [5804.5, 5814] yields 3.1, 1.24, 1.86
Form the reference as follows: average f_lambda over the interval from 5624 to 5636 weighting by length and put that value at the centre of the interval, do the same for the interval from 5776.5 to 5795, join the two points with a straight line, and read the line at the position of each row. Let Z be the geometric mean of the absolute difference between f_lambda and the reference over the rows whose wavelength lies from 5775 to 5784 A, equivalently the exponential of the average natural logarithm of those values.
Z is 0.62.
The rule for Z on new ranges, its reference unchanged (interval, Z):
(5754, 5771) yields 0.92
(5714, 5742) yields 1.01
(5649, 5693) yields 1.06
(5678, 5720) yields 1.04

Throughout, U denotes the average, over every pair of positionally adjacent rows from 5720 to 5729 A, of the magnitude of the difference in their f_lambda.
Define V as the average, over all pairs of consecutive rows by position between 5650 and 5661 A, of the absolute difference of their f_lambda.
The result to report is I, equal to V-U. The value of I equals -1.1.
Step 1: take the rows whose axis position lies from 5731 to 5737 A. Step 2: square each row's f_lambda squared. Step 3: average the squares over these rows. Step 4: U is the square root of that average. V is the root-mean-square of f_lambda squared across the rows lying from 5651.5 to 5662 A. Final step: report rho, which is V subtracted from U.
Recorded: 30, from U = 445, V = 415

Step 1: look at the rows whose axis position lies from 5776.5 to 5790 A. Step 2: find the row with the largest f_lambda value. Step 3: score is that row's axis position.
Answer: 5777.14 A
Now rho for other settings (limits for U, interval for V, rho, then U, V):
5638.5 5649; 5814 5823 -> -27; 444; 471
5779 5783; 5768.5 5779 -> -88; 379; 468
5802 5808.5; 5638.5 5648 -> 47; 484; 437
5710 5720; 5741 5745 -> -24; 380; 404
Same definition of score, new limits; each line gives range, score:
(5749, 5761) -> 5751.92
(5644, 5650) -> 5648.23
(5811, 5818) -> 5811.83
